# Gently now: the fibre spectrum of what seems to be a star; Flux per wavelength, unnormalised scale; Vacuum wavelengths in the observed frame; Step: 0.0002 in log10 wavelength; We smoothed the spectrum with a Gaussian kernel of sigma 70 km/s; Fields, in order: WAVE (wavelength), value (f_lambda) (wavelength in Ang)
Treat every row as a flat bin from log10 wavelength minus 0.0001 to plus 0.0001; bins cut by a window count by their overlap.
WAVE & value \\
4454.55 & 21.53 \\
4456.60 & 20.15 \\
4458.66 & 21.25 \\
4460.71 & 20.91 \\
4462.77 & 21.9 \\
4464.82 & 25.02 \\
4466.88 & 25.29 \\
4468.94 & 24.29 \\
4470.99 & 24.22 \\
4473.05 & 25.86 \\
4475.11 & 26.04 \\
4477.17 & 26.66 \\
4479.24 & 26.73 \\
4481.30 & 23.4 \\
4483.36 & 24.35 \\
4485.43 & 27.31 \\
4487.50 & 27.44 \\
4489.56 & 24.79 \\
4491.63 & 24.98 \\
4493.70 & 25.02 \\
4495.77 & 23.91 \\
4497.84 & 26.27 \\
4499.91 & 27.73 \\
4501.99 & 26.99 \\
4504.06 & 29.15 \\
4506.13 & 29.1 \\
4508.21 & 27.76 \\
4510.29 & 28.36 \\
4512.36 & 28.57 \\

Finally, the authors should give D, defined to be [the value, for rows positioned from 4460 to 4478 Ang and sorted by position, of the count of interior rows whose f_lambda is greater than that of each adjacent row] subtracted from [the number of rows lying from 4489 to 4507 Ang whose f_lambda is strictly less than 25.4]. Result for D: 3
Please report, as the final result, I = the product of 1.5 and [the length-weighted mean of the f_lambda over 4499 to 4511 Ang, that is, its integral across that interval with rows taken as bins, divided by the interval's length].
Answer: 42.2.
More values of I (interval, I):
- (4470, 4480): 38.8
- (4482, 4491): 38.8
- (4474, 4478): 39.5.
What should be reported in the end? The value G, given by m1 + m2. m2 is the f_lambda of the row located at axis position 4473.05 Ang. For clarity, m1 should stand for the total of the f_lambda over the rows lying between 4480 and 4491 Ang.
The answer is 153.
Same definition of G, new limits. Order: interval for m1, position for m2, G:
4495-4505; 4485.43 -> 161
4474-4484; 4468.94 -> 151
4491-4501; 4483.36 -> 152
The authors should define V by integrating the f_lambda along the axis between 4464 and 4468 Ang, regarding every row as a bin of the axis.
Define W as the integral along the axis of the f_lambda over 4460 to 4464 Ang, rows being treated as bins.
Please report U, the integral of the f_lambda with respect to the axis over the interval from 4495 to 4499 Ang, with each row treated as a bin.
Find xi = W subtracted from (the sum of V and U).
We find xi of 115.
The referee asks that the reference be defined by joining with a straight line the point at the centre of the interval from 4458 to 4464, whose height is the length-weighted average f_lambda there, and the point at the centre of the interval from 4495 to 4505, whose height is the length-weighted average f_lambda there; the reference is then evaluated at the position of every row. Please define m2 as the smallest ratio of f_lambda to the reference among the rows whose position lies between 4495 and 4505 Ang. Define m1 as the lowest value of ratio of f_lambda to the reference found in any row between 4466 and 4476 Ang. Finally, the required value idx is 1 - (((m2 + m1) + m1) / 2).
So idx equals -0.51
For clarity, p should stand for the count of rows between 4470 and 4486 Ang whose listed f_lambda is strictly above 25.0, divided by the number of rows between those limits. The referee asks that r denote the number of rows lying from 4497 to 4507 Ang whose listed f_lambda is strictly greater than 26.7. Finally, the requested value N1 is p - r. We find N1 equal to -3.4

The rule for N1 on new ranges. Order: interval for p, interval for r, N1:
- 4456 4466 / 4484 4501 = -2.8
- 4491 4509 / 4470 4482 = -0.2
